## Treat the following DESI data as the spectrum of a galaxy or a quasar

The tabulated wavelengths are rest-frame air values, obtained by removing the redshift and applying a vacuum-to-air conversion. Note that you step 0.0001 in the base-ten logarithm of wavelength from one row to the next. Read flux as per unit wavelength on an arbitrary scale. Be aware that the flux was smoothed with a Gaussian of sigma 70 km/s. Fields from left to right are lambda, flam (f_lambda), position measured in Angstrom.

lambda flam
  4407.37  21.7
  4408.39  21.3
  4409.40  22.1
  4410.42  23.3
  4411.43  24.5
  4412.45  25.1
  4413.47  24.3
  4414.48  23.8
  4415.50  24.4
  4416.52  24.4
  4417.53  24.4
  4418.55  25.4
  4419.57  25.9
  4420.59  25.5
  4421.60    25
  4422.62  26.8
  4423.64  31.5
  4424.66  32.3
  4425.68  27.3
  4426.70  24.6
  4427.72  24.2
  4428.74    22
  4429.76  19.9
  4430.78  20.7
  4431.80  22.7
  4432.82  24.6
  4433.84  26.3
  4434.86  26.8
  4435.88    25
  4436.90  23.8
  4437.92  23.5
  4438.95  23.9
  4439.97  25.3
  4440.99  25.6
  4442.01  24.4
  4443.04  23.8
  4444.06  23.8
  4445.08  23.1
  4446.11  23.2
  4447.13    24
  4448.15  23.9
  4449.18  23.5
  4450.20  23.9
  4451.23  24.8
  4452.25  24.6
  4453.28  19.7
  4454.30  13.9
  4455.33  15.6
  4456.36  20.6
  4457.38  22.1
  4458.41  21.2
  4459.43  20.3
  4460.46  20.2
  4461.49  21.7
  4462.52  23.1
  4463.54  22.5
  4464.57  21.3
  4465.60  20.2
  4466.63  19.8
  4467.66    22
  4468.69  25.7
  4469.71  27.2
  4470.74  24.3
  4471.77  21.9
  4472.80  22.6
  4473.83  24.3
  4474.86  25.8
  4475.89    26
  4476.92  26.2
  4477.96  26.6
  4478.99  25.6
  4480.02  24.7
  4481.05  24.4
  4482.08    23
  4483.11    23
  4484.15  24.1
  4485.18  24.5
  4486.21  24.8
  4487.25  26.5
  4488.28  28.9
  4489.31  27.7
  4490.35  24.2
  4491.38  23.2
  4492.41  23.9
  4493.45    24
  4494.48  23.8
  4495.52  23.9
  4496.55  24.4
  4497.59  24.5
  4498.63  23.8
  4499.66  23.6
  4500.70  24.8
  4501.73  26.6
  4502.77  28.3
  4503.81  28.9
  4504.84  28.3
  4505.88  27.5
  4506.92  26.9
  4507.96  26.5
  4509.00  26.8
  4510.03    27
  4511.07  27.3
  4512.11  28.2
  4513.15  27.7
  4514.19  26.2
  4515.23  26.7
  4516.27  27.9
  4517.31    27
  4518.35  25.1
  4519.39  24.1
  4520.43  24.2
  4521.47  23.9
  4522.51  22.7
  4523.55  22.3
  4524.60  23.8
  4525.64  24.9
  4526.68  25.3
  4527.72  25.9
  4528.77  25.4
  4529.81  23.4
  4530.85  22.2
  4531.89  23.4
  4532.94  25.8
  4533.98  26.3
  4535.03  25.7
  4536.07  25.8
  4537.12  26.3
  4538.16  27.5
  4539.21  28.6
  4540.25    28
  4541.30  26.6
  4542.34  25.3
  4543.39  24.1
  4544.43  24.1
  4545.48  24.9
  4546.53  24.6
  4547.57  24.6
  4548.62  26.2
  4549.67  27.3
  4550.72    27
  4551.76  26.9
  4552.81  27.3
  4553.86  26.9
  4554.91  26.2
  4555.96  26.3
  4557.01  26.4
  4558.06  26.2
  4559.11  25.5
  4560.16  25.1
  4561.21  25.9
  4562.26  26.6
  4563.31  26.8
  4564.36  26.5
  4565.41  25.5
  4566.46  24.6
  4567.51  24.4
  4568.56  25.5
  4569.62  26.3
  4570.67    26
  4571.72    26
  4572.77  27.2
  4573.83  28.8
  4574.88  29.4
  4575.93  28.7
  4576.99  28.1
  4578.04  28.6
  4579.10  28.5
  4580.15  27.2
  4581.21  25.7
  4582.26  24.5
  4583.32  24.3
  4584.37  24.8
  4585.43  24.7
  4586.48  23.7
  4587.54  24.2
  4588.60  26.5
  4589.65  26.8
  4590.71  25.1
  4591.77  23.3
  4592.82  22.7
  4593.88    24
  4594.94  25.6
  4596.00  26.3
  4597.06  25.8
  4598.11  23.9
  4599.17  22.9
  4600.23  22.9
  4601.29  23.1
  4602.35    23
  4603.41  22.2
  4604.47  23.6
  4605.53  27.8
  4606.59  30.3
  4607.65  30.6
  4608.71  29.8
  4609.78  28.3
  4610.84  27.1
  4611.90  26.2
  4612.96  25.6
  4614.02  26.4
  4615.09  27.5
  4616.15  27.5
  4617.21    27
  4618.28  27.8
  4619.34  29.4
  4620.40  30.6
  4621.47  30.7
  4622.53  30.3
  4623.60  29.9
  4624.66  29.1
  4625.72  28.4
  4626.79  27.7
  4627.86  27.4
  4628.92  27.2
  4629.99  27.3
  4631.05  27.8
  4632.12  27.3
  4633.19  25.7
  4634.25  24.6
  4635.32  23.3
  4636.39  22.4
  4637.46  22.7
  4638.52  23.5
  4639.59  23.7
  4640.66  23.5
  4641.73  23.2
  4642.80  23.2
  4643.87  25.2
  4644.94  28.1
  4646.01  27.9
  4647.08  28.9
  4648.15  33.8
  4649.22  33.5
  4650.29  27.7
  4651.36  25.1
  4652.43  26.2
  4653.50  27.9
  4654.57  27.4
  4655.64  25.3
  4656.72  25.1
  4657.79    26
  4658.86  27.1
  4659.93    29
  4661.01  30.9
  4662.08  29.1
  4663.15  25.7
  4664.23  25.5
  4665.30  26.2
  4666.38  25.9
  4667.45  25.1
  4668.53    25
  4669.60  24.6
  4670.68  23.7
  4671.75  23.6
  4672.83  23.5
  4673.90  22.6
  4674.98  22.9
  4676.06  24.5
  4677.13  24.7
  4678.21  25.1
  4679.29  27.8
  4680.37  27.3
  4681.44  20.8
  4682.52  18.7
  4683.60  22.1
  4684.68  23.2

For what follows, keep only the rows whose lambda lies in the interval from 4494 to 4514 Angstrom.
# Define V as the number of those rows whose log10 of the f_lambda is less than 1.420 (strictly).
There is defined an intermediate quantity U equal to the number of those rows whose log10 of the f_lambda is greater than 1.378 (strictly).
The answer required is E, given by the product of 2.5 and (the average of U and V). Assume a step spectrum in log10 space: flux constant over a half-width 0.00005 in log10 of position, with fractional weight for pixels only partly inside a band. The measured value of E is 29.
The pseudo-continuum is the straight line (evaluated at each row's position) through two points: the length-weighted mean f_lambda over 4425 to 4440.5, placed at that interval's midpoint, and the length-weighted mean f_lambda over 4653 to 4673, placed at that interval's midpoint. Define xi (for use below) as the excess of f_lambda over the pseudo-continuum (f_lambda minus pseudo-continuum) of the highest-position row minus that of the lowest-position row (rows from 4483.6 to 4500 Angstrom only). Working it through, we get -0.6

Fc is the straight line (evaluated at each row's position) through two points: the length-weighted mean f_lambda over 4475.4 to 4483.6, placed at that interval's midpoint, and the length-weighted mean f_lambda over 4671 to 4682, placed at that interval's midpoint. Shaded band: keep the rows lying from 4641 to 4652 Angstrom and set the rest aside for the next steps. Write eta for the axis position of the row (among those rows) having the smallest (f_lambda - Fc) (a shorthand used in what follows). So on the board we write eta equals 4641.73 Angstrom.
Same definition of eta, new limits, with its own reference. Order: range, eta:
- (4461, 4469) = 4466.63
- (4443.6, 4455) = 4454.30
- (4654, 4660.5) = 4656.72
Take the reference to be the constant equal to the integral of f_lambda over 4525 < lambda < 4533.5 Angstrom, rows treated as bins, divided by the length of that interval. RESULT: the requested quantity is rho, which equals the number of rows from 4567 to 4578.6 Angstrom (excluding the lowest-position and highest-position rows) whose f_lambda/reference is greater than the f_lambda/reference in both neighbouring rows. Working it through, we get 2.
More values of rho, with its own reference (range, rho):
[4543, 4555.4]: 3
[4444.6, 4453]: 2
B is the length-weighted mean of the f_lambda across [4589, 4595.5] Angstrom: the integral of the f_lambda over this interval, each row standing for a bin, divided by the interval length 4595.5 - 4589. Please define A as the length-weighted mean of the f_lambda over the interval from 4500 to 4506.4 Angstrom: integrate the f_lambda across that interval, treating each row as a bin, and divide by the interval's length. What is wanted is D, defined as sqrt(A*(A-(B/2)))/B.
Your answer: 0.82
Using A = 27.3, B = 25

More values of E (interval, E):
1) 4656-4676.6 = 36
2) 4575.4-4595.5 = 35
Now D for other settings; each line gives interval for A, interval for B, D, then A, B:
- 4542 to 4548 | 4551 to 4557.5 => 0.62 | 24.6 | 27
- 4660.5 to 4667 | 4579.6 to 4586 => 0.79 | 27.2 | 25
